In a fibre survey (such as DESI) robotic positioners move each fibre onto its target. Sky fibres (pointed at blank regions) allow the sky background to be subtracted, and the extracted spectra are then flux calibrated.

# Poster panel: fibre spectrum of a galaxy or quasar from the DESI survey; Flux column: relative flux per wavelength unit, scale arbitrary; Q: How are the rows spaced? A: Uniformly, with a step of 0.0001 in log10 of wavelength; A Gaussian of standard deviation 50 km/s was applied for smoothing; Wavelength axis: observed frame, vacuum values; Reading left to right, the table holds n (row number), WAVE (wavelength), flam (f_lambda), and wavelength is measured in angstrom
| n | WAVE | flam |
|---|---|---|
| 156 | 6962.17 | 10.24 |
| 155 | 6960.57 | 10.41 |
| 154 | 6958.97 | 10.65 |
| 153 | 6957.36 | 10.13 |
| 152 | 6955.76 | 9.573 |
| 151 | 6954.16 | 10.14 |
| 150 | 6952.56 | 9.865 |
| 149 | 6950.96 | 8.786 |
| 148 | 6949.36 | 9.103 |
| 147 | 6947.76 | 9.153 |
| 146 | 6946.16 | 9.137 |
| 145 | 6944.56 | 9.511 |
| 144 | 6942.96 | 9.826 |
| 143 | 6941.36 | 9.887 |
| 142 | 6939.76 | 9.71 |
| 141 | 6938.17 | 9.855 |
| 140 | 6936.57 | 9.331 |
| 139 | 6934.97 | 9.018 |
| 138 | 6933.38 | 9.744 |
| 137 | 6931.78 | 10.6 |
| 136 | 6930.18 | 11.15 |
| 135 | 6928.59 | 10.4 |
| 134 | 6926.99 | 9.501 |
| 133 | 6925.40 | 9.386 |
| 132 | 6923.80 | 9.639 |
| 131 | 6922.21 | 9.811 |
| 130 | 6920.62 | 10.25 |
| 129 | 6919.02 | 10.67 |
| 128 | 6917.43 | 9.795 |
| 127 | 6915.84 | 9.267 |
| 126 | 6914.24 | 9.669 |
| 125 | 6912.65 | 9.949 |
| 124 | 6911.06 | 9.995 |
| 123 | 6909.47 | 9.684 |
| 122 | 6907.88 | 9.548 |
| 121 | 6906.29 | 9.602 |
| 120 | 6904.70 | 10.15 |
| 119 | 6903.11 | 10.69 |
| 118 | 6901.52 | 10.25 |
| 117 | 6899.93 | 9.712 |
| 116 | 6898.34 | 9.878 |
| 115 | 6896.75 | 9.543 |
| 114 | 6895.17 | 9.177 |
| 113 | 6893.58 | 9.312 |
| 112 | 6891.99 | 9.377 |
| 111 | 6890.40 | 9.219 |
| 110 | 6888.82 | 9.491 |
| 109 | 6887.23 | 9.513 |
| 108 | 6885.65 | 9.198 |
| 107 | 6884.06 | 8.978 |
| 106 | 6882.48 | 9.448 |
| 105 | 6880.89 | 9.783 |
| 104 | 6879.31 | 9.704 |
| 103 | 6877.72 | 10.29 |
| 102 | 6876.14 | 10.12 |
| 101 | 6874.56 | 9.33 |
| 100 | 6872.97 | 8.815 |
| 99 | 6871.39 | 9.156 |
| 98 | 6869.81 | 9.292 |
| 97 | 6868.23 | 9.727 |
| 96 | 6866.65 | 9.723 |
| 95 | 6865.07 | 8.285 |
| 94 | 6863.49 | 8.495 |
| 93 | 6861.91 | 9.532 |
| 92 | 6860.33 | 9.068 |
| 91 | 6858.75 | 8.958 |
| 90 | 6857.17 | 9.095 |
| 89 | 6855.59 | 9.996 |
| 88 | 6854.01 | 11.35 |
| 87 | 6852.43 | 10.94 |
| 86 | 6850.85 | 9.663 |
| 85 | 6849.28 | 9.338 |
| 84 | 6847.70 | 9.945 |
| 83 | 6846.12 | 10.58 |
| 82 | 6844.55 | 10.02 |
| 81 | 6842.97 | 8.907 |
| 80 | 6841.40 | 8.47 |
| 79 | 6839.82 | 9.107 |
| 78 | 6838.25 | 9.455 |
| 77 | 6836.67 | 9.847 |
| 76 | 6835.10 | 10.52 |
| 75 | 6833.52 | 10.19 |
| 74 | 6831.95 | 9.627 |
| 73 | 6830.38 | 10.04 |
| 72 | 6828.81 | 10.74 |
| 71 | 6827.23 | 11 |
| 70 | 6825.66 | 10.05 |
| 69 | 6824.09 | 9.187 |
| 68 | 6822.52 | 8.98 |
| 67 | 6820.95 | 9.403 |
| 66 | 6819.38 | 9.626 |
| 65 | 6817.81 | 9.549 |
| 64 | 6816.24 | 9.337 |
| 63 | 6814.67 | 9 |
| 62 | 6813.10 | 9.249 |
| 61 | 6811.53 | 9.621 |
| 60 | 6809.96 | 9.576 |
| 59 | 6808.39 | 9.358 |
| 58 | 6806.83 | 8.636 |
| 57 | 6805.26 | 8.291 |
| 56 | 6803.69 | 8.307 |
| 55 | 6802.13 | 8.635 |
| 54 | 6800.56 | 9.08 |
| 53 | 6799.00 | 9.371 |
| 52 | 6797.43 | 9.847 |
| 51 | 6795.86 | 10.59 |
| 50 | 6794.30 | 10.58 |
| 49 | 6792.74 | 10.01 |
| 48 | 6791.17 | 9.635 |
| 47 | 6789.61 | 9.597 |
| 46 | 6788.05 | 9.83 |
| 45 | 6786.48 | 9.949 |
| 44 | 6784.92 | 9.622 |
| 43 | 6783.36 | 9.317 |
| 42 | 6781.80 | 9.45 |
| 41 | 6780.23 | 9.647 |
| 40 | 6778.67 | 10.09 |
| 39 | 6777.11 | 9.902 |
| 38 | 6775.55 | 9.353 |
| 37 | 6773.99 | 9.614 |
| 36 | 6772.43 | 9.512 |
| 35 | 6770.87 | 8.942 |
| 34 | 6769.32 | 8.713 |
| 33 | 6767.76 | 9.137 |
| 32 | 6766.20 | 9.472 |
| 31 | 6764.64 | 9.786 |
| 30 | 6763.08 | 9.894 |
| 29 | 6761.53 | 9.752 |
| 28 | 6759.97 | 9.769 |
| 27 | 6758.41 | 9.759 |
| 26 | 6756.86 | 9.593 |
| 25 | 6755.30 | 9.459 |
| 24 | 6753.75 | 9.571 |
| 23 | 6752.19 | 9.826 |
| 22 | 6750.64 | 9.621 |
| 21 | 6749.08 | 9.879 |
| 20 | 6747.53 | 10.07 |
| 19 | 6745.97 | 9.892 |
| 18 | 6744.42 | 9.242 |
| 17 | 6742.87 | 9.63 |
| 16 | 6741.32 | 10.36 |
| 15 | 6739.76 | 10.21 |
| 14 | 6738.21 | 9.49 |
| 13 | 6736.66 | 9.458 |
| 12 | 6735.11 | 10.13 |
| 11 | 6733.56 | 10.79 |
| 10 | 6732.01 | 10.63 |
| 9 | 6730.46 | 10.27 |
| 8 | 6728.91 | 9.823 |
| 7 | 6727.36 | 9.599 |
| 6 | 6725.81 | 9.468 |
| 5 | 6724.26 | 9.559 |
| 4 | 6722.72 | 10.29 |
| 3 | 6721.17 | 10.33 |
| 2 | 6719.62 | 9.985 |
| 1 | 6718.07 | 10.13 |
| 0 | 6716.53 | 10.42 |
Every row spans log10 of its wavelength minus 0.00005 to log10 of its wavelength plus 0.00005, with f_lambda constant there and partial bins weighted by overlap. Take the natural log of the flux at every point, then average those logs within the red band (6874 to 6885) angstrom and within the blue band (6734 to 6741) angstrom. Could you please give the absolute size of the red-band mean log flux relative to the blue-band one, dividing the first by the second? 0.99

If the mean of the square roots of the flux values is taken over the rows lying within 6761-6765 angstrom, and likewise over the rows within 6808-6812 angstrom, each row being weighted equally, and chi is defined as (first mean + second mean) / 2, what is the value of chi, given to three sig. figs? 3.11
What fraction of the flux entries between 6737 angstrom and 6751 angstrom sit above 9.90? 0.33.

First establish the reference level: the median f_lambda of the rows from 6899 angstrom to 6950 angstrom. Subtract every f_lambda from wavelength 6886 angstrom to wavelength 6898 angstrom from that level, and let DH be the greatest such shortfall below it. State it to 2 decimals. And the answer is 0.55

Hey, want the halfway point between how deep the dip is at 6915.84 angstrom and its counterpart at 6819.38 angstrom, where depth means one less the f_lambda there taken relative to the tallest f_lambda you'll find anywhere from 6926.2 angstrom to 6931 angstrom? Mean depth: 0.153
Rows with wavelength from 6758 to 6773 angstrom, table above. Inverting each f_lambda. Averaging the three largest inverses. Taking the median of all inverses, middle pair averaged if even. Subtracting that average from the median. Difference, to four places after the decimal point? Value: -0.0082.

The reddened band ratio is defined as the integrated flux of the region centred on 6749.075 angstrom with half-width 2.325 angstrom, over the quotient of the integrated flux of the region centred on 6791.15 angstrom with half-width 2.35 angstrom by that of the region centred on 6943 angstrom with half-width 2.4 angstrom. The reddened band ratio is 47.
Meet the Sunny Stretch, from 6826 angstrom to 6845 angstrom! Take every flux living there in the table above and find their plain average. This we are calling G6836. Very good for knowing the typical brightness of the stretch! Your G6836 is 9.8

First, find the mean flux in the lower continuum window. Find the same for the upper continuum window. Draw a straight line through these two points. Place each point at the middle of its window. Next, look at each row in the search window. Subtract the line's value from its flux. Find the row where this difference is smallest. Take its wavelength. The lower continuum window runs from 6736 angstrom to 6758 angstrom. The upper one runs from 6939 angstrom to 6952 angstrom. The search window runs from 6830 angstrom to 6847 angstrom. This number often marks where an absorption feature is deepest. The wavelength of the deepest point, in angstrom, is 6841.40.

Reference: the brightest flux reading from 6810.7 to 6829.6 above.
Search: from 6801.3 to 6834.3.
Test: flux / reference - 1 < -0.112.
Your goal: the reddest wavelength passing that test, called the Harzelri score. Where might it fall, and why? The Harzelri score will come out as 6831.95 angstrom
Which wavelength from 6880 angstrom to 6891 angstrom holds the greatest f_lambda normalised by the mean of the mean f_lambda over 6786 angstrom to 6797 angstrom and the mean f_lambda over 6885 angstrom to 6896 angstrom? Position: 6880.89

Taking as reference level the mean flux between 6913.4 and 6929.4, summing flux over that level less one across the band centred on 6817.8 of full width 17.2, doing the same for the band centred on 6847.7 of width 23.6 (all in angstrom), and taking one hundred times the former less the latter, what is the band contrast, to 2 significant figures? -28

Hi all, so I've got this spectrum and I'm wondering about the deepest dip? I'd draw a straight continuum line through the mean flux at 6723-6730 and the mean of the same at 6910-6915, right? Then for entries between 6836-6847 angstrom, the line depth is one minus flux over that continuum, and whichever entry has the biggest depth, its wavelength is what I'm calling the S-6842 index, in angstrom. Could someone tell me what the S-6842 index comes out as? 6841.40 angstrom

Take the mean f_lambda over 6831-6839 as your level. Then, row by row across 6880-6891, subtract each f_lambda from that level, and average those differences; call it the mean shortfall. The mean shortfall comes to 0.55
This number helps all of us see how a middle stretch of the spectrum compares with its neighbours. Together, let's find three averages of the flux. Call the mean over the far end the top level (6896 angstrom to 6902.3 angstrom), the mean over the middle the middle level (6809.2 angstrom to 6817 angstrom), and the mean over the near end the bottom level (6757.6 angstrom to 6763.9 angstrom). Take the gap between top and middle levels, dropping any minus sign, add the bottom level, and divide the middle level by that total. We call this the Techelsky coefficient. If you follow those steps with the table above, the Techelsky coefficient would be 0.91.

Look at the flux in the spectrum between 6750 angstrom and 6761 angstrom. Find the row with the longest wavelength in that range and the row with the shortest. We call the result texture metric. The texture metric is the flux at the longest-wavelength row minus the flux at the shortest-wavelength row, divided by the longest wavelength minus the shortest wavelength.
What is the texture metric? 0.016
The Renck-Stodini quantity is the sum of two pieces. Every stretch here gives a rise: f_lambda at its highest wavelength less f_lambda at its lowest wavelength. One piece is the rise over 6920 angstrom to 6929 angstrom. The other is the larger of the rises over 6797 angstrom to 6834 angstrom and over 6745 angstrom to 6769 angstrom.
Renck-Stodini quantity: 0.49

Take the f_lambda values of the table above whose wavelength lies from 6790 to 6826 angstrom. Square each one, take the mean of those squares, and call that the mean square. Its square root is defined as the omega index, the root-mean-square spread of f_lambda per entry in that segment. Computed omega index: 9.41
